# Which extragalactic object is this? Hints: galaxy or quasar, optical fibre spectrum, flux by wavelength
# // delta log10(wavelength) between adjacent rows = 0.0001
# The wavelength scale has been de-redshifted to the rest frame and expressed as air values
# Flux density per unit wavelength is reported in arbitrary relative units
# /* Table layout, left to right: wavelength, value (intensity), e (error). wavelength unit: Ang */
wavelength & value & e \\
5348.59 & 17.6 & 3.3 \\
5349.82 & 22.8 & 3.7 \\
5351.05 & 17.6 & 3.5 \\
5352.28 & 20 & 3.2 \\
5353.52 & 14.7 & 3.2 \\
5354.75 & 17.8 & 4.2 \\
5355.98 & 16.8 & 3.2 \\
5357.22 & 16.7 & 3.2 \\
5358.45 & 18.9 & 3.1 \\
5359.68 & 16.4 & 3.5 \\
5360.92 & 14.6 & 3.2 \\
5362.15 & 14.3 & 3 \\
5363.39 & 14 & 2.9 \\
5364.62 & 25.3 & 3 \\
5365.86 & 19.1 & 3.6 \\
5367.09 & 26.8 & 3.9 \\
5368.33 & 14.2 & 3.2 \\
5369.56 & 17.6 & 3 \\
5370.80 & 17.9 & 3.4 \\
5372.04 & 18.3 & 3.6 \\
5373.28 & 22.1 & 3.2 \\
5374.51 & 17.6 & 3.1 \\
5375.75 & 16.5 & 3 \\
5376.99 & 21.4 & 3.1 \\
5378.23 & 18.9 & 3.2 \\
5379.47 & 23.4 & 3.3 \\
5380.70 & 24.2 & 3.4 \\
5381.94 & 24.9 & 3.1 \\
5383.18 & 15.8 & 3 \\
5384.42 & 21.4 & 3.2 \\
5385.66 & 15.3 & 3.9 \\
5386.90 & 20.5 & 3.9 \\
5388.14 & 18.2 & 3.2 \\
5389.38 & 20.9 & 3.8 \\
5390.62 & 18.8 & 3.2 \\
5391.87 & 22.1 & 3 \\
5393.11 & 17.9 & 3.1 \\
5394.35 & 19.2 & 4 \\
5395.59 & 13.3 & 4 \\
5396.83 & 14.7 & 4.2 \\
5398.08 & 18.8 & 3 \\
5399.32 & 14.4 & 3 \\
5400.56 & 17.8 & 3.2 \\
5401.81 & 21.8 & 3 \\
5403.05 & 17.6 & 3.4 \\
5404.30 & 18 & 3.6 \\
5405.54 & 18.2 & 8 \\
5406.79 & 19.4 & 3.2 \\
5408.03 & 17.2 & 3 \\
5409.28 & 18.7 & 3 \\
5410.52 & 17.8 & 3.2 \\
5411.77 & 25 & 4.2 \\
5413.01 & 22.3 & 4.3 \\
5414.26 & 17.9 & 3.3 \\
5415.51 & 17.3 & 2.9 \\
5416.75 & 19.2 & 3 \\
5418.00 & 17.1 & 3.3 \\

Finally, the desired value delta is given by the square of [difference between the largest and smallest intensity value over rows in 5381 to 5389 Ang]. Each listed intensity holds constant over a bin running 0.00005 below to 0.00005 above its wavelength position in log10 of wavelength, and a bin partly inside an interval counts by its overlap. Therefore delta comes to 92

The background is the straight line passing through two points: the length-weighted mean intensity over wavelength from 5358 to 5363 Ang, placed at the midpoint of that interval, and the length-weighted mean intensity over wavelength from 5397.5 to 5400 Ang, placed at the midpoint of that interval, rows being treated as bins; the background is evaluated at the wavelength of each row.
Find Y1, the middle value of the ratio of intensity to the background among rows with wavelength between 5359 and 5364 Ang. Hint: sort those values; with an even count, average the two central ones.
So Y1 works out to 0.91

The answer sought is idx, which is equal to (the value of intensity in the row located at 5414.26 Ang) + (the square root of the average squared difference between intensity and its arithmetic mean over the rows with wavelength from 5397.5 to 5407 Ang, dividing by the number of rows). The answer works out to 20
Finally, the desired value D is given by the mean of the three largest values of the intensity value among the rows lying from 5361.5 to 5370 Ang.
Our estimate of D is 24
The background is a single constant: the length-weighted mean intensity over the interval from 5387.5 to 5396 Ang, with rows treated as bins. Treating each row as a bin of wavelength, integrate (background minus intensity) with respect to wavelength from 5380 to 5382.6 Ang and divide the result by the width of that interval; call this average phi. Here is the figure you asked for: -6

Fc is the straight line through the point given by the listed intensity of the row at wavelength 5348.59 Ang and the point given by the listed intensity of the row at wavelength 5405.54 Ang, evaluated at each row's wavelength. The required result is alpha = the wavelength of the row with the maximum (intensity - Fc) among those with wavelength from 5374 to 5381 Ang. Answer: 5380.70 Ang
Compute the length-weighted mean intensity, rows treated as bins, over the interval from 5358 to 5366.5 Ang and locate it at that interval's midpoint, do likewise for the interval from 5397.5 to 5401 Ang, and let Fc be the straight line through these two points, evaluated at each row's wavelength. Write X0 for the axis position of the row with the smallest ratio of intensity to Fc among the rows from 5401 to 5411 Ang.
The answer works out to 5408.03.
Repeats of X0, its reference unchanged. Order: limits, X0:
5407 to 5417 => 5408.03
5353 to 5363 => 5362.15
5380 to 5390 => 5385.66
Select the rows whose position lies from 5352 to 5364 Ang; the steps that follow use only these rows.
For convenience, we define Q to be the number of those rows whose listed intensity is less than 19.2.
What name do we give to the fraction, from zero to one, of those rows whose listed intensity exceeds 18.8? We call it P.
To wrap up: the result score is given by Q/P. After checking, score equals 45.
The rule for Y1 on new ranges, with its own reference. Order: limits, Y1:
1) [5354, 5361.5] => 1.06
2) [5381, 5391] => 1.20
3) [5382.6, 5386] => 0.97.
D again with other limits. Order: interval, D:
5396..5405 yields 20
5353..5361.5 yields 18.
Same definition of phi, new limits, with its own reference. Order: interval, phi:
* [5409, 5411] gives 1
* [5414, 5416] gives 1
